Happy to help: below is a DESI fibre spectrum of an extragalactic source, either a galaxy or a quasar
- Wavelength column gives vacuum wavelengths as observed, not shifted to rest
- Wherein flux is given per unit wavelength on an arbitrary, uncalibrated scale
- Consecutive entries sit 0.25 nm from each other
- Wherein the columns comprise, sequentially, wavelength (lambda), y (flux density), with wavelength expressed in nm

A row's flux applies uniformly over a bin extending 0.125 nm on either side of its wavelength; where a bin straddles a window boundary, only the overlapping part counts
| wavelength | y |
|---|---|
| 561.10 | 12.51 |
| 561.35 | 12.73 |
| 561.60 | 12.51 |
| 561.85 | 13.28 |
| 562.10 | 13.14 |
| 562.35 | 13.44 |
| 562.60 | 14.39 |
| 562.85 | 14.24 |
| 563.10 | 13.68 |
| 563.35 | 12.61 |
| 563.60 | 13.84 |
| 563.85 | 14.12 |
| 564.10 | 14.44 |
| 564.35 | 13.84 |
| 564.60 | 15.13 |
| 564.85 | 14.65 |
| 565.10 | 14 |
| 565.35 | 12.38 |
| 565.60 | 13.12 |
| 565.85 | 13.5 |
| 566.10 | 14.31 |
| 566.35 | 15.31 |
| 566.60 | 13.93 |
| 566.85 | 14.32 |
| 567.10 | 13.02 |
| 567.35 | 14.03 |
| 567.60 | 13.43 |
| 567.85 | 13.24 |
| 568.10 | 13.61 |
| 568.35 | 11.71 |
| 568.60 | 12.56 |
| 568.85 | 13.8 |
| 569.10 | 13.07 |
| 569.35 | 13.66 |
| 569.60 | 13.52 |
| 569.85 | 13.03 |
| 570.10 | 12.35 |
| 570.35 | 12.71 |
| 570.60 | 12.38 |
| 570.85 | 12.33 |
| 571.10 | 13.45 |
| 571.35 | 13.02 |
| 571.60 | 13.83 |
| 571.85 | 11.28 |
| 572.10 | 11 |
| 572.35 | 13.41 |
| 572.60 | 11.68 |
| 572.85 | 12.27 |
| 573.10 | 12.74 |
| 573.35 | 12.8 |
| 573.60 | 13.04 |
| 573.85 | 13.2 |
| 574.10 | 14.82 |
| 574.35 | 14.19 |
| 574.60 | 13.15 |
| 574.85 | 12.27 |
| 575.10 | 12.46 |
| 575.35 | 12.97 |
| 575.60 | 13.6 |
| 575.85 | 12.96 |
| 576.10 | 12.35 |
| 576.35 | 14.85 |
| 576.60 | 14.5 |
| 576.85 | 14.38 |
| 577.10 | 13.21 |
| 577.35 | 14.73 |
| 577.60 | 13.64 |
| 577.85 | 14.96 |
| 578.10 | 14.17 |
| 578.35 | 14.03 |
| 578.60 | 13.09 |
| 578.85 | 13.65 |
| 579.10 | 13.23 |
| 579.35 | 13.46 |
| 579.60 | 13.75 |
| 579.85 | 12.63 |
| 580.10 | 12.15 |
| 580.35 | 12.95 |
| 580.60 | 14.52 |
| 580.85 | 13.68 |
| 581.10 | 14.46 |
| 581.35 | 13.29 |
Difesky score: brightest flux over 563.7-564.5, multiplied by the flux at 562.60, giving 208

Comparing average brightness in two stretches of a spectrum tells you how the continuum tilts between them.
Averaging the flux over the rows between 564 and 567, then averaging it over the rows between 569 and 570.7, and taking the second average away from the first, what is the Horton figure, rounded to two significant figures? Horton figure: 1.1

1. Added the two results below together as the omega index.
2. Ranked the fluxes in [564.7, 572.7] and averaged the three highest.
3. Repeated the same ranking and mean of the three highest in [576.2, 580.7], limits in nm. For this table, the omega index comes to 29.6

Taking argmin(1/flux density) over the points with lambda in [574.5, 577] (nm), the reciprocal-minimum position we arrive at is 576.35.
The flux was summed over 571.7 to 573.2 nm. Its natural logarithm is 4.28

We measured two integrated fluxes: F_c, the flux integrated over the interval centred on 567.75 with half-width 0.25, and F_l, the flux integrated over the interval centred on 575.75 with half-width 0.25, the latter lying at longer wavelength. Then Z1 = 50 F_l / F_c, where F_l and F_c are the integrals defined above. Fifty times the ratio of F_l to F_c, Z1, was 50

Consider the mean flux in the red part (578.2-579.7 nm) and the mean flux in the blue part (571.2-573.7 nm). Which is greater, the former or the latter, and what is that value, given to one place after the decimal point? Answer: 13.5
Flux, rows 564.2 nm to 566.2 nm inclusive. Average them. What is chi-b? 13.9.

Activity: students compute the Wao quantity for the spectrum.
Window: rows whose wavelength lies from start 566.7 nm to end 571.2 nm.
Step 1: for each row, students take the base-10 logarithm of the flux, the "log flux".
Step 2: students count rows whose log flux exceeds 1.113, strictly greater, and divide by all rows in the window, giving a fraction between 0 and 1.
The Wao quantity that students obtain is 0.67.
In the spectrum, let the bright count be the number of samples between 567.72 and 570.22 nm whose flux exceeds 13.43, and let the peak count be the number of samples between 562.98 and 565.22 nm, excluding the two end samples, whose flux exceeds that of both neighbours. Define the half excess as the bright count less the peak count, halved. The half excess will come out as 1.0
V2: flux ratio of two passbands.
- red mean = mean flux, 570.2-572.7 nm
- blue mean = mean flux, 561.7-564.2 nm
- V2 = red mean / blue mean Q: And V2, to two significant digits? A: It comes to 0.91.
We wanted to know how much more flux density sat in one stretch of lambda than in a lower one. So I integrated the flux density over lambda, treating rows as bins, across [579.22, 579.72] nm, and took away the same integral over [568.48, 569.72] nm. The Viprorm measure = -10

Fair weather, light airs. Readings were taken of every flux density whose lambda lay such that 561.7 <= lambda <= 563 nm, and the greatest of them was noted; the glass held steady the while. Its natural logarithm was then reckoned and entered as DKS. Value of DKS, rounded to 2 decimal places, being 2.67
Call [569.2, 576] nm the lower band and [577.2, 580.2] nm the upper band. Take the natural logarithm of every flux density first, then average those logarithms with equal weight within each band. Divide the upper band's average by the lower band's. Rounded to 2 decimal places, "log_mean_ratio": 1.02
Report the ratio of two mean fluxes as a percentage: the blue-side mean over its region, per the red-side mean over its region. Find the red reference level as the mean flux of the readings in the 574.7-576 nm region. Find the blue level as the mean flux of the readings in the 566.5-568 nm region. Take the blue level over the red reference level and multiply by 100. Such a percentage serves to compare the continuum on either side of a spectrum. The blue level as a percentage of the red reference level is 106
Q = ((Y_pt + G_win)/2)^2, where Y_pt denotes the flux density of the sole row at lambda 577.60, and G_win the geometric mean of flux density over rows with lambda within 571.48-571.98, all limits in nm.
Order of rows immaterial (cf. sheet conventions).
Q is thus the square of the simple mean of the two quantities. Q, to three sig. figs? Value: 171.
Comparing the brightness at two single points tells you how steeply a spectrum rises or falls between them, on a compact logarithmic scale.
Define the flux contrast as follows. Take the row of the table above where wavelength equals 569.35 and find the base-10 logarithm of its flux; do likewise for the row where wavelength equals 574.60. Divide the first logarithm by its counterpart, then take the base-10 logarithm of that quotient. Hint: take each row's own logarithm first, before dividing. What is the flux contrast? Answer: 0.006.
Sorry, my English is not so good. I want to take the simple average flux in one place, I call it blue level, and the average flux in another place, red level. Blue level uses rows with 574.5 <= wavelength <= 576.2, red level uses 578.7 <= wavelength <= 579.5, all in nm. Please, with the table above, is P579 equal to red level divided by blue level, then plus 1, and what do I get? 2.05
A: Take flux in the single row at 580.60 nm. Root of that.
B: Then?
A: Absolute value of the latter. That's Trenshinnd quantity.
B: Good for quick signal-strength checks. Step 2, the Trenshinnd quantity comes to 3.81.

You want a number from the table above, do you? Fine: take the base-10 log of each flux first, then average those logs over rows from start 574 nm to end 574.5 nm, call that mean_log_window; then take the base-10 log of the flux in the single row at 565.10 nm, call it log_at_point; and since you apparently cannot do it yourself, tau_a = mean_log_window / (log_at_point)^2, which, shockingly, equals 0.88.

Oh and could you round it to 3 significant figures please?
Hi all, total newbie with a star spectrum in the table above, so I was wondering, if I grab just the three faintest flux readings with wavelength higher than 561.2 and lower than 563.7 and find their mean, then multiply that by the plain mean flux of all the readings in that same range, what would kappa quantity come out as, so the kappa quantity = 169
